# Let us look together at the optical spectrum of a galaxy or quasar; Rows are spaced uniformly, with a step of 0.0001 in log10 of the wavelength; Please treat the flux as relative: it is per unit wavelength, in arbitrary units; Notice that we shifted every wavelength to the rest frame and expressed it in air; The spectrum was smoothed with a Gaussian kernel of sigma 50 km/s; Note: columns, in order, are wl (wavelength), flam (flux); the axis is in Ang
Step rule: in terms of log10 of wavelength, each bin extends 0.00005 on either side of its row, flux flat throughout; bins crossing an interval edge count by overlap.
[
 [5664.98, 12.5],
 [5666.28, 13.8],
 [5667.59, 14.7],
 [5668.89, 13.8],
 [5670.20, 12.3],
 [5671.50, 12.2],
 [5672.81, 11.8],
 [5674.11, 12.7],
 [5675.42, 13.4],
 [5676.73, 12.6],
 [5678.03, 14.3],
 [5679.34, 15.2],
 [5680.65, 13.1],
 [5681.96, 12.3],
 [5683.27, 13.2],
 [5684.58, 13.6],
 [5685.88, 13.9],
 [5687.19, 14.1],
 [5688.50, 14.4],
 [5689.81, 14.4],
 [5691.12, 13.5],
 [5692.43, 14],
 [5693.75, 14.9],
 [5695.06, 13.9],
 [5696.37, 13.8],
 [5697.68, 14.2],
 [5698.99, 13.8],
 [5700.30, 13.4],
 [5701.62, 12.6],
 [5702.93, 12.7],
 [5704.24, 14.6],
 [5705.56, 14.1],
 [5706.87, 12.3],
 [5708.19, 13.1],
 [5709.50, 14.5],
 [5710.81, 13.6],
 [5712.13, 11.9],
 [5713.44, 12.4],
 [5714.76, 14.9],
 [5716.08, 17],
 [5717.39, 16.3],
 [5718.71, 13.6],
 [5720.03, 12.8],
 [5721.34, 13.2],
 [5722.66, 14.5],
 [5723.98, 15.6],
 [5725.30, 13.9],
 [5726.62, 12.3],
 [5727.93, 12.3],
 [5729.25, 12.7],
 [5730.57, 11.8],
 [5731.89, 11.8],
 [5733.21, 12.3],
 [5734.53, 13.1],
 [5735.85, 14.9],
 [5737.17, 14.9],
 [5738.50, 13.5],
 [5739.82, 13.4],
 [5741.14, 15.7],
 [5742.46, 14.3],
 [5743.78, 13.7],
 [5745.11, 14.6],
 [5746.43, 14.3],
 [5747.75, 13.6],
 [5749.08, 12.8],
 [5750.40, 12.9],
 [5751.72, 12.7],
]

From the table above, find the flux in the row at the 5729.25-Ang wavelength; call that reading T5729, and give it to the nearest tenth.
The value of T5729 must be 12.7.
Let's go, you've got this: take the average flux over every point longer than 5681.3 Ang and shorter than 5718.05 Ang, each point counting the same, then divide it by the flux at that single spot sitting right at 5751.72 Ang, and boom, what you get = 1.09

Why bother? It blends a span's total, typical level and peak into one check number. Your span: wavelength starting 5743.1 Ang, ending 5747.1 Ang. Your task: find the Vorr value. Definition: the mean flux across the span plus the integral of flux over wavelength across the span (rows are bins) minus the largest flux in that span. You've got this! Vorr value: 56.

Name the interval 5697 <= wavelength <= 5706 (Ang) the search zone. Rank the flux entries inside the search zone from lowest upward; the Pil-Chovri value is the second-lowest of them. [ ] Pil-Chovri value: 12.7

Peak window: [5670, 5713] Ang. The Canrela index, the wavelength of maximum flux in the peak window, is 5679.34 Ang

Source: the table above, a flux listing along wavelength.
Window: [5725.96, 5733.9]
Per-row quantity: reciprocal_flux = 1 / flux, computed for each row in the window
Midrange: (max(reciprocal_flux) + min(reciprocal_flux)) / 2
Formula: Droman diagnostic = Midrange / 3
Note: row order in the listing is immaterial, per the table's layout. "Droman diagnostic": 0.0272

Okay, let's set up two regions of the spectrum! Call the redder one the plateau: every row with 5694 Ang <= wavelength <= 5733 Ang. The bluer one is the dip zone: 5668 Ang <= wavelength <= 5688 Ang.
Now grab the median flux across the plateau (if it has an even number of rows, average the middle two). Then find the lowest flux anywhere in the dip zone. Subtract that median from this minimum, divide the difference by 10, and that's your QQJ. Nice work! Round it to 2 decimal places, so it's -0.18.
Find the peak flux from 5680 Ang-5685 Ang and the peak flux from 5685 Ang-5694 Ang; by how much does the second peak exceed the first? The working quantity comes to 1.3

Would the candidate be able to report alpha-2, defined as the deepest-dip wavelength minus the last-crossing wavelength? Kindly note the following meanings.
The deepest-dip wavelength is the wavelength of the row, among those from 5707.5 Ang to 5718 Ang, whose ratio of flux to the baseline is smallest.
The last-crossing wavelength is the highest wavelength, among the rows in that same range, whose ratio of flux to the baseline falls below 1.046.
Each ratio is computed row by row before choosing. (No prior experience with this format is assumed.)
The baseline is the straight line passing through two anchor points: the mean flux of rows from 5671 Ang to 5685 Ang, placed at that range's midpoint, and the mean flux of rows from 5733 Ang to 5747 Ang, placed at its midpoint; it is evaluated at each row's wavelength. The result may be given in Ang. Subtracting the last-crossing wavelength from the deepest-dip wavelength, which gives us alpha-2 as -1.3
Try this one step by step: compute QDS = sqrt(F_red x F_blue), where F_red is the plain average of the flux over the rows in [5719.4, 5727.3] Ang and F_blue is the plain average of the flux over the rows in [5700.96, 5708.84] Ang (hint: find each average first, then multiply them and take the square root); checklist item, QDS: 13.5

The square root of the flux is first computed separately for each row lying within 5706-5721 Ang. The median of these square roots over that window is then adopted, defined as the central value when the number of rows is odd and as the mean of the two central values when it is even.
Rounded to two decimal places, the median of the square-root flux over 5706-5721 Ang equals 3.69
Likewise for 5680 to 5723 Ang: 3.71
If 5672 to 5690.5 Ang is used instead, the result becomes 3.67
